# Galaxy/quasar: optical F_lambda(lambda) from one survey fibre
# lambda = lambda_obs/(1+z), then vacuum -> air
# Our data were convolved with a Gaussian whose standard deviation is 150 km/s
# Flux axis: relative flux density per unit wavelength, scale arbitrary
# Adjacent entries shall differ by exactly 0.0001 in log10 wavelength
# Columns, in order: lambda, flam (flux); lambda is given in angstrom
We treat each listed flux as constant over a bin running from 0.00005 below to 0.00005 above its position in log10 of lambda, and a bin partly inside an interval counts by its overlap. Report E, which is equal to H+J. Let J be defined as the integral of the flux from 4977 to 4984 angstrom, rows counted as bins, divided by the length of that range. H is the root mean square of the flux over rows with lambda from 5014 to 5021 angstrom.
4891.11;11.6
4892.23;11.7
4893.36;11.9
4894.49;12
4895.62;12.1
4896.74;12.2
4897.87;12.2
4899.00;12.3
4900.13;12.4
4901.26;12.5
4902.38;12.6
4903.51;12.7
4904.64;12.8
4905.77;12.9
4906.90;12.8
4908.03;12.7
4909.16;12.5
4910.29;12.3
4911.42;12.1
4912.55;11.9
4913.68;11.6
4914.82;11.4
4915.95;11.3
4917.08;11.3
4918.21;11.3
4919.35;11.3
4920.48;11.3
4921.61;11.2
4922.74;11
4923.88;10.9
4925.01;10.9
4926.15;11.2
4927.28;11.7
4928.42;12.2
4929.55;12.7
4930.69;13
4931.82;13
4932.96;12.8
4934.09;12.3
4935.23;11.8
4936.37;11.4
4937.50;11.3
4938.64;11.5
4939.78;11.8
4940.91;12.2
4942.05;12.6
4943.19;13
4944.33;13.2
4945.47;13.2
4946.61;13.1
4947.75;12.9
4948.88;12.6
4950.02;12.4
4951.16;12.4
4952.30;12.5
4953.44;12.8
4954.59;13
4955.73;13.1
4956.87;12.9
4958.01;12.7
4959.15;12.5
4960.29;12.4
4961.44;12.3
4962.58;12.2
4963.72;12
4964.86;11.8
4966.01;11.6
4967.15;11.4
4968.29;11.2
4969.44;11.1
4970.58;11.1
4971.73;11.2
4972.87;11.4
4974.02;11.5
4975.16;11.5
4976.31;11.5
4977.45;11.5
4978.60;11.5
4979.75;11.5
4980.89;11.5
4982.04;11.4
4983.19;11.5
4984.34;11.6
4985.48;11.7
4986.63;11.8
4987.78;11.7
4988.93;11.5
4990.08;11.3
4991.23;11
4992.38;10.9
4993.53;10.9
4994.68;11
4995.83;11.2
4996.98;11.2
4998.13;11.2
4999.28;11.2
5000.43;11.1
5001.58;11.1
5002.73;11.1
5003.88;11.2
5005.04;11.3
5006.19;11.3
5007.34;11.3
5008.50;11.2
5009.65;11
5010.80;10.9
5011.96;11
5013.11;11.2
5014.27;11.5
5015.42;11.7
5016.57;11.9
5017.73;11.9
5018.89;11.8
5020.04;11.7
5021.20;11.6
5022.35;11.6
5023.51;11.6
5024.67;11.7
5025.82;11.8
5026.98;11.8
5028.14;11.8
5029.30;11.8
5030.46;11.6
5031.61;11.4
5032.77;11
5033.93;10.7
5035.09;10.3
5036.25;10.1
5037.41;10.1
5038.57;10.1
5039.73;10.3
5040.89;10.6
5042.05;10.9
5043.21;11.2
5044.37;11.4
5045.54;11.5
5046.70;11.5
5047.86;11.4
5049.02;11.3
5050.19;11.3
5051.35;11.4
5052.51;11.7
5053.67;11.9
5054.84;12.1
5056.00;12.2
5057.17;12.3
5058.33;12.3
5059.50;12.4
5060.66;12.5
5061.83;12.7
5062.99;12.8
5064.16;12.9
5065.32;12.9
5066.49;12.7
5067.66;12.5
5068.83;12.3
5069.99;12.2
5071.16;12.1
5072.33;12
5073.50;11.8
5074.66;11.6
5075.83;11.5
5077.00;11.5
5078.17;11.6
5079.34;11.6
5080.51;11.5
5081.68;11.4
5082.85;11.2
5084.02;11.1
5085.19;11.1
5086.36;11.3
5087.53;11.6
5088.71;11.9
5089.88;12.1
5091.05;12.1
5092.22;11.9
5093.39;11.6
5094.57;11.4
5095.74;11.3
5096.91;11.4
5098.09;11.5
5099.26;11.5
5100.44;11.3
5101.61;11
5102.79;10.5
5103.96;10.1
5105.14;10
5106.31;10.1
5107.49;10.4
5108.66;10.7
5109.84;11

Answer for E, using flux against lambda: 23.2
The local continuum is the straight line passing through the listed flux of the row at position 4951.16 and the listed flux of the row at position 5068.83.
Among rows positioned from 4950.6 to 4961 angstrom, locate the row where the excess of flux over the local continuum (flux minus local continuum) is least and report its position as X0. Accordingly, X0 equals 4951.16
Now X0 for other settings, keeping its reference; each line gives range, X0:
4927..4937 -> 4936.37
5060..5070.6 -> 5069.99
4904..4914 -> 4913.68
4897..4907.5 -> 4897.87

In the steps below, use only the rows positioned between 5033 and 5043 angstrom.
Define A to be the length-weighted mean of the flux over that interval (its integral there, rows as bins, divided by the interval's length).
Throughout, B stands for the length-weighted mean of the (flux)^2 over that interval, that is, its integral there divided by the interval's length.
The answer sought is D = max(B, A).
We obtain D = 109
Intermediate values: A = 10.4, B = 109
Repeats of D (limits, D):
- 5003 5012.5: 124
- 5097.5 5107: 116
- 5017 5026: 137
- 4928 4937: 154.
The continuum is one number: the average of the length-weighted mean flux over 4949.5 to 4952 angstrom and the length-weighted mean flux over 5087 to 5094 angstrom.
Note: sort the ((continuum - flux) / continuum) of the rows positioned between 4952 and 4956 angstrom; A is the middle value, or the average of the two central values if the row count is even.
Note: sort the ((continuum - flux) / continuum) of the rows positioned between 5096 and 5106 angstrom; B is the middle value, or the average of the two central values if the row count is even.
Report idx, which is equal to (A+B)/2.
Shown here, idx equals 0.009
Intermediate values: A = -0.06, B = 0.081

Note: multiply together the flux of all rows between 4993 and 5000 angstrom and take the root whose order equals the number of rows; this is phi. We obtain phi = 11.1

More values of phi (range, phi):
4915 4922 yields 11.3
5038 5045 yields 10.7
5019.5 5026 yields 11.7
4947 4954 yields 12.6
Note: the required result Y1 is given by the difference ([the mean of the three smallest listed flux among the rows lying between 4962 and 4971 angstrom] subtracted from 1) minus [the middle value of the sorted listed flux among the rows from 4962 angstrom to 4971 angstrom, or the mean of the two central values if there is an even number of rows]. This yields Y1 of -21.6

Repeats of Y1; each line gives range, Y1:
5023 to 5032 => -22.3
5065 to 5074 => -23.2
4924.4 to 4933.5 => -22.7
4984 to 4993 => -21.6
